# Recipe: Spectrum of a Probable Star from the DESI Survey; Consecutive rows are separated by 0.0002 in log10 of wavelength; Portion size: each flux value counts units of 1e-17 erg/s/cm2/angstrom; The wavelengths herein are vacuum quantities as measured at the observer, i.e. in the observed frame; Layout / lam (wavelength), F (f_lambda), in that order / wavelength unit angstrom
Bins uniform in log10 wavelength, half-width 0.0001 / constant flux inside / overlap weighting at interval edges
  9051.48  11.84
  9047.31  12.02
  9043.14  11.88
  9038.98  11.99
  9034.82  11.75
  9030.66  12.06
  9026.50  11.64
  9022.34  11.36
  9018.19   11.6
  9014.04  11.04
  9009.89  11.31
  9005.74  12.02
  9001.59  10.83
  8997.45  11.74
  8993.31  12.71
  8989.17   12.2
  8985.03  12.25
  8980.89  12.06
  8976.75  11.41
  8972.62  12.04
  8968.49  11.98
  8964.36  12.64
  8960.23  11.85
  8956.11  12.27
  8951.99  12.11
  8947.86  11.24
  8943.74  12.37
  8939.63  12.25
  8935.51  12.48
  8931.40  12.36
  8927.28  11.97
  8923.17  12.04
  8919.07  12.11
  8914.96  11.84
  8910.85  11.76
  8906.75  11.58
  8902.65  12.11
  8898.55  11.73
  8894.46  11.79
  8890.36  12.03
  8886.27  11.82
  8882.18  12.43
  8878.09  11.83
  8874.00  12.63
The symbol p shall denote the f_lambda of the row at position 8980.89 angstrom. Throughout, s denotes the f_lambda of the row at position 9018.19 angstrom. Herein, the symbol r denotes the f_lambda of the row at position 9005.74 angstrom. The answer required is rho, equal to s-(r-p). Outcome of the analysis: 11.6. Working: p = 12.06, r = 12.02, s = 11.6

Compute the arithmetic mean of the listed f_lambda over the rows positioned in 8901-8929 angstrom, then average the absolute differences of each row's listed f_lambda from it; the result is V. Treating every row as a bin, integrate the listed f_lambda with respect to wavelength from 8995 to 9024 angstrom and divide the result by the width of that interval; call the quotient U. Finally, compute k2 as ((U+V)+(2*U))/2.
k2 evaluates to 17.2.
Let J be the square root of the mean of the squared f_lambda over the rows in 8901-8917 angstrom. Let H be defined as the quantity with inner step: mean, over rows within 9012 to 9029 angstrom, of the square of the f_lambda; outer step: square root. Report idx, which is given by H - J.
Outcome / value -0.41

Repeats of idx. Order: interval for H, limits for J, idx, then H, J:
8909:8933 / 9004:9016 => 0.55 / 12.0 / 11.46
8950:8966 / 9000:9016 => 0.91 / 12.2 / 11.31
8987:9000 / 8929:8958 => 0.06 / 12.2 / 12.16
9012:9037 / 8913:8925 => -0.42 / 11.6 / 12.00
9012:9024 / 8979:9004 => -0.64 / 11.3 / 11.98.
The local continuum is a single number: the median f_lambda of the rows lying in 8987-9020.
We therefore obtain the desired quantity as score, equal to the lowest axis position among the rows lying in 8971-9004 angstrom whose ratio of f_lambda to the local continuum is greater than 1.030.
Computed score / 8972.62 angstrom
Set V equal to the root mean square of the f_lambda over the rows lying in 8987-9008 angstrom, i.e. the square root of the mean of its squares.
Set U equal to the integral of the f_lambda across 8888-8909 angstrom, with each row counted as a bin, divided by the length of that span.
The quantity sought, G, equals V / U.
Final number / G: 1.006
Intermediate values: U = 11.9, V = 11.92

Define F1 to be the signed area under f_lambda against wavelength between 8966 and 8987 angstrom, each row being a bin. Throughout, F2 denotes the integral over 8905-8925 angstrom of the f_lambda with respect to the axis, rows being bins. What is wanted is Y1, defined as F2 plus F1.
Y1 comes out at 489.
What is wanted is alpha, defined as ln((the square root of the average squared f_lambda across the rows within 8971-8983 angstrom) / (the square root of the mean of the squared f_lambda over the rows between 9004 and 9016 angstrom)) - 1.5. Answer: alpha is -1.47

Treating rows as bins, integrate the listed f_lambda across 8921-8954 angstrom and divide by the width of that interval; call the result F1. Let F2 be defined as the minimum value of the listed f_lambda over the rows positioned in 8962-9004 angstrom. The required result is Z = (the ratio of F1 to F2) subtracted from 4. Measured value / 2.88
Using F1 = 12.1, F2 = 10.83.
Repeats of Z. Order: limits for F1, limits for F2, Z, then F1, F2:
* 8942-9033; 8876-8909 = 2.98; 11.8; 11.58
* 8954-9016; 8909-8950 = 2.94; 11.9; 11.24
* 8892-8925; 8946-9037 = 2.90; 11.9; 10.83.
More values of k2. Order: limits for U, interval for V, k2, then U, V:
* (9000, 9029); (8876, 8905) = 17.2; 11.4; 0.195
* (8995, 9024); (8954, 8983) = 17.3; 11.4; 0.248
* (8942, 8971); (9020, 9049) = 18.2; 12.1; 0.198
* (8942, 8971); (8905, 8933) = 18.2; 12.1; 0.193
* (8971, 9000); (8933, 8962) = 18.2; 12.0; 0.307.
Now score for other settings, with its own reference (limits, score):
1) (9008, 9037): 9030.66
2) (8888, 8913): 8890.36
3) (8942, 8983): 8943.74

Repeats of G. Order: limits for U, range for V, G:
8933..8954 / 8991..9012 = 0.971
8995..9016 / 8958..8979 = 1.050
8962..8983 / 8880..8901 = 0.995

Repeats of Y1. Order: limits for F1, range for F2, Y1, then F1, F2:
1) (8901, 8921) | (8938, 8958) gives 478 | 237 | 241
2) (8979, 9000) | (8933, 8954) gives 509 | 255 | 254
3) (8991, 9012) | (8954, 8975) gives 501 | 246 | 255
